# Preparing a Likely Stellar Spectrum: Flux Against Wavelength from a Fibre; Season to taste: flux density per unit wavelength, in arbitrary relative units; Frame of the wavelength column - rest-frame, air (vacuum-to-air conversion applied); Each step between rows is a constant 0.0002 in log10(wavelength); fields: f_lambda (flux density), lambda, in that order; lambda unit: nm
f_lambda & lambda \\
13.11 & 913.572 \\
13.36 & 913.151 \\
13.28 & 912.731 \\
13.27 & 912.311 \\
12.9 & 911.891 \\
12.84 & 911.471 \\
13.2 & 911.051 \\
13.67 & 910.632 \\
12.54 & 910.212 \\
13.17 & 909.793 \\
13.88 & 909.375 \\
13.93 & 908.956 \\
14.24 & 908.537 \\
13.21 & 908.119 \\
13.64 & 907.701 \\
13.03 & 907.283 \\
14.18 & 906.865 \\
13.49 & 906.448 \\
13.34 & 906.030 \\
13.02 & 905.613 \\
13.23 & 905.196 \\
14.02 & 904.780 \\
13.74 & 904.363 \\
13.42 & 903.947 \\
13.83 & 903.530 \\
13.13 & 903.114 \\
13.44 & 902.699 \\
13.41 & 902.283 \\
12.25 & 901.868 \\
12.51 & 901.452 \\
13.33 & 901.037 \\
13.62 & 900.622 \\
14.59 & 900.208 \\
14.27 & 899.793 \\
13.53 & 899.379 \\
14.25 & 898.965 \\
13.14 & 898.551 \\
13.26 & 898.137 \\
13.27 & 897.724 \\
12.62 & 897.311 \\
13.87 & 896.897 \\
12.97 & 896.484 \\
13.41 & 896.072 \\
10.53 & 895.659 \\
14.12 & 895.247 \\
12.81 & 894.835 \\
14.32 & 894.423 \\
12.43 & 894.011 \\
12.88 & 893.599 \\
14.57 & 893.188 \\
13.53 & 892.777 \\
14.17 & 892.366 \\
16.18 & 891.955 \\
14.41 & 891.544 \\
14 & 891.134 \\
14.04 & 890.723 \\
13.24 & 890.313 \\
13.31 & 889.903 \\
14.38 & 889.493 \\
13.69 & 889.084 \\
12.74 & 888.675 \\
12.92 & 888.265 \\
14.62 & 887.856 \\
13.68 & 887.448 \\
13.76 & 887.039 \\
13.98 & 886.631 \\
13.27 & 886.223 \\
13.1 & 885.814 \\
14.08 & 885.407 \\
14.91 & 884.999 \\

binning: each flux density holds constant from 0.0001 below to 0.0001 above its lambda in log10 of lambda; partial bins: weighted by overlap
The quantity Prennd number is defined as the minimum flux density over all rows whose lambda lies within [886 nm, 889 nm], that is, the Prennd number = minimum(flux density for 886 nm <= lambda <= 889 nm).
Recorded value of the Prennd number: 12.74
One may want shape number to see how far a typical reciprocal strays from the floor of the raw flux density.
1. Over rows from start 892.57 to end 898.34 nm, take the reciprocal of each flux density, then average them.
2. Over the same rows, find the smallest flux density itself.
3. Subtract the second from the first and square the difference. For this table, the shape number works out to 109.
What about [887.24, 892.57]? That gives 160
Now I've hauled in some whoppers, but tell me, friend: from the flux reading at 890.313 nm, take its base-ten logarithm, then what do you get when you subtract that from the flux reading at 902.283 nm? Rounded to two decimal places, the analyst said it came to 12.29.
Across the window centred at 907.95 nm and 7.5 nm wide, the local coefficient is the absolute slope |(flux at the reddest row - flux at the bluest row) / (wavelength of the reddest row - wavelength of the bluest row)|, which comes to 0.13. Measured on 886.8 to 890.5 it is 0.16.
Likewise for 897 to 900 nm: 0.66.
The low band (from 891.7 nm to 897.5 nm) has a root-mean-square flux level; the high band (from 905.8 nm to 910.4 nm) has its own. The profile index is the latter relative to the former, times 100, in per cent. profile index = 100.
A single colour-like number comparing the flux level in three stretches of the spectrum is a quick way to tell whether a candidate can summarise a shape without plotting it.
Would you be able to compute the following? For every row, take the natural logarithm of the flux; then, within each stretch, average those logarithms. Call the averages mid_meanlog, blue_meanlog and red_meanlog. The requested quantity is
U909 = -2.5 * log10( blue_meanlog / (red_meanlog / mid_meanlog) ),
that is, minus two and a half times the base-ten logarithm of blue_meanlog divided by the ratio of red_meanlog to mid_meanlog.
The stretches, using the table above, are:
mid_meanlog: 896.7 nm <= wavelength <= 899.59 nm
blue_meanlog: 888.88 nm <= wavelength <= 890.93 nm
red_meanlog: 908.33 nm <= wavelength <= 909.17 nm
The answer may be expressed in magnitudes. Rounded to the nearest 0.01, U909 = -1.03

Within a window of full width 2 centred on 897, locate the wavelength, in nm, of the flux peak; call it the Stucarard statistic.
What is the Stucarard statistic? 896.897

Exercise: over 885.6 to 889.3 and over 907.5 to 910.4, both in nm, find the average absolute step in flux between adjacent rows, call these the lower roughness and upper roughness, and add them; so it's 1.1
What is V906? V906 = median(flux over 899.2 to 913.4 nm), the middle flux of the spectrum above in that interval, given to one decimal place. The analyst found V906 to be 13.4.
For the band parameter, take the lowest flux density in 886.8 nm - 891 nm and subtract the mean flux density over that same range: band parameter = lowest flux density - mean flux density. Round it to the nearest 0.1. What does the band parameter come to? -0.9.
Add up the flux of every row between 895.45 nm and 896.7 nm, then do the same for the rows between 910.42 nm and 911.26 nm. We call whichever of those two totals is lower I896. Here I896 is 26.9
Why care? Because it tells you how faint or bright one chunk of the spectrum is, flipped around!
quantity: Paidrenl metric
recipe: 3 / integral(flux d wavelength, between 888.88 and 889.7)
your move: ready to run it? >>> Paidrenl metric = 0.261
